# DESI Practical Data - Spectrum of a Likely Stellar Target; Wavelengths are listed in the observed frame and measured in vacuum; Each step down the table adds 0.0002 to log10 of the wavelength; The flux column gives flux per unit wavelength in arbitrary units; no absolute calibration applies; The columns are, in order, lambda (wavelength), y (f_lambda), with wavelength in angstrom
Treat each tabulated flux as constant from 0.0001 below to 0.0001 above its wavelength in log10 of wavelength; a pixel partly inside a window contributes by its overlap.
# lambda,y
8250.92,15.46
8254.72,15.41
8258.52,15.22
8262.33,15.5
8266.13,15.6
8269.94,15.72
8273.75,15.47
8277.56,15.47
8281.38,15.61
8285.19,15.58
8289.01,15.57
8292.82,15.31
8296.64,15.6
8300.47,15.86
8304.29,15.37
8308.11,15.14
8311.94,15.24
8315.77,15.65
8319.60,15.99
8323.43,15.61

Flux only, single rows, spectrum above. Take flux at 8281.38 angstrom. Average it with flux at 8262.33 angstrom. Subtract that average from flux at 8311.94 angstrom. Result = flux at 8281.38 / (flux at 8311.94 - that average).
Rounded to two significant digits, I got -50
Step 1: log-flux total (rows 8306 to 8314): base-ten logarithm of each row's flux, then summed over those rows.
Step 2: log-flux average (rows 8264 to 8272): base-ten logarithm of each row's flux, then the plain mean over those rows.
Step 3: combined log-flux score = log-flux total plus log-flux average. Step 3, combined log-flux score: 3.558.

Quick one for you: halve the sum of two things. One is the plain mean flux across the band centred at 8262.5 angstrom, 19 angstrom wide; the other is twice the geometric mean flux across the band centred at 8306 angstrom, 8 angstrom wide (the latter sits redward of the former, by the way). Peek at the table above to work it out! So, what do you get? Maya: 23.0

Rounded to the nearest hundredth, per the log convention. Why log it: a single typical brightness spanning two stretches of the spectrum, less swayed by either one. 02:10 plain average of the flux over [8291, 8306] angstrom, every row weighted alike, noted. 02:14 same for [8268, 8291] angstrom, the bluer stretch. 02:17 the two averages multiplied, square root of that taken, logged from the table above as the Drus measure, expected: 15.55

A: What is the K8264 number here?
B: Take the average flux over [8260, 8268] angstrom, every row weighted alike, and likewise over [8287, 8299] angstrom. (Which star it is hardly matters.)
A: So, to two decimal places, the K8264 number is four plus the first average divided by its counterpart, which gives 5.00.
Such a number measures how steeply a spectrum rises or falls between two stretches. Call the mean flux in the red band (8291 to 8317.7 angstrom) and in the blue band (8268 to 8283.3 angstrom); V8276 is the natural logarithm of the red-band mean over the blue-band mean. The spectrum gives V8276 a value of -0.007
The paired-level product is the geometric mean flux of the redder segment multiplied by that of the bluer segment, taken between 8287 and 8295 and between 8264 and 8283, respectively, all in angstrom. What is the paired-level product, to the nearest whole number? 240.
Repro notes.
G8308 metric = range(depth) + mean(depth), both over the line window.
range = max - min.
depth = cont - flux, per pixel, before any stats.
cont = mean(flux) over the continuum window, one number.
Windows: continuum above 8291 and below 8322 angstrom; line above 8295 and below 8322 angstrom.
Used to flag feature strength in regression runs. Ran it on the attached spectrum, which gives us 0.82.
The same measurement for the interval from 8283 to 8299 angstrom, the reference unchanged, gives 0.29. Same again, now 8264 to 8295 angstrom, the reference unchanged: 0.39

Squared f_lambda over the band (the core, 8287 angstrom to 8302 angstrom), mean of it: 243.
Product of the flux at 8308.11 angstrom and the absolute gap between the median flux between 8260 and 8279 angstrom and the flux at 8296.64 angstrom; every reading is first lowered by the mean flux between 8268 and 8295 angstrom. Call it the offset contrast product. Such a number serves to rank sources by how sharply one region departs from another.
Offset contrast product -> -0.039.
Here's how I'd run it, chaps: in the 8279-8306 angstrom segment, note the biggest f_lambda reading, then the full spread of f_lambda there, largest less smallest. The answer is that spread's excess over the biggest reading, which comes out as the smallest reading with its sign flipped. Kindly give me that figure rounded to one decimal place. -15.3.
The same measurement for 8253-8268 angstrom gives -15.2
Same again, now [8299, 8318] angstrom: -15.1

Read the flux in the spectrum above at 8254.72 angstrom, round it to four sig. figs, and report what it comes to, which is 15.41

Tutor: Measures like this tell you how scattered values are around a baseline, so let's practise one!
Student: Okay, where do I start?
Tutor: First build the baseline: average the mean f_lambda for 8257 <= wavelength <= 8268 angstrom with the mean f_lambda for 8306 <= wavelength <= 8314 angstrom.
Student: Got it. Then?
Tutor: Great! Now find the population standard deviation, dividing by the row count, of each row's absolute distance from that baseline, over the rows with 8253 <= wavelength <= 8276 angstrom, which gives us 0.11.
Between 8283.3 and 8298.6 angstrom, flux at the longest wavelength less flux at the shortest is 0.02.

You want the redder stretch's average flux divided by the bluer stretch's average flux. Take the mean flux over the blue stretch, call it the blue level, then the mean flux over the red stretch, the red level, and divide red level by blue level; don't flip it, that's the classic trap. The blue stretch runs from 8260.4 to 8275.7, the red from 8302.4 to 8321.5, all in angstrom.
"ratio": 0.99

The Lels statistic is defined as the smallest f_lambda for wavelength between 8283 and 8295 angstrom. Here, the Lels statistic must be 15.31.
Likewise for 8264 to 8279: 15.47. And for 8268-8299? 15.31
